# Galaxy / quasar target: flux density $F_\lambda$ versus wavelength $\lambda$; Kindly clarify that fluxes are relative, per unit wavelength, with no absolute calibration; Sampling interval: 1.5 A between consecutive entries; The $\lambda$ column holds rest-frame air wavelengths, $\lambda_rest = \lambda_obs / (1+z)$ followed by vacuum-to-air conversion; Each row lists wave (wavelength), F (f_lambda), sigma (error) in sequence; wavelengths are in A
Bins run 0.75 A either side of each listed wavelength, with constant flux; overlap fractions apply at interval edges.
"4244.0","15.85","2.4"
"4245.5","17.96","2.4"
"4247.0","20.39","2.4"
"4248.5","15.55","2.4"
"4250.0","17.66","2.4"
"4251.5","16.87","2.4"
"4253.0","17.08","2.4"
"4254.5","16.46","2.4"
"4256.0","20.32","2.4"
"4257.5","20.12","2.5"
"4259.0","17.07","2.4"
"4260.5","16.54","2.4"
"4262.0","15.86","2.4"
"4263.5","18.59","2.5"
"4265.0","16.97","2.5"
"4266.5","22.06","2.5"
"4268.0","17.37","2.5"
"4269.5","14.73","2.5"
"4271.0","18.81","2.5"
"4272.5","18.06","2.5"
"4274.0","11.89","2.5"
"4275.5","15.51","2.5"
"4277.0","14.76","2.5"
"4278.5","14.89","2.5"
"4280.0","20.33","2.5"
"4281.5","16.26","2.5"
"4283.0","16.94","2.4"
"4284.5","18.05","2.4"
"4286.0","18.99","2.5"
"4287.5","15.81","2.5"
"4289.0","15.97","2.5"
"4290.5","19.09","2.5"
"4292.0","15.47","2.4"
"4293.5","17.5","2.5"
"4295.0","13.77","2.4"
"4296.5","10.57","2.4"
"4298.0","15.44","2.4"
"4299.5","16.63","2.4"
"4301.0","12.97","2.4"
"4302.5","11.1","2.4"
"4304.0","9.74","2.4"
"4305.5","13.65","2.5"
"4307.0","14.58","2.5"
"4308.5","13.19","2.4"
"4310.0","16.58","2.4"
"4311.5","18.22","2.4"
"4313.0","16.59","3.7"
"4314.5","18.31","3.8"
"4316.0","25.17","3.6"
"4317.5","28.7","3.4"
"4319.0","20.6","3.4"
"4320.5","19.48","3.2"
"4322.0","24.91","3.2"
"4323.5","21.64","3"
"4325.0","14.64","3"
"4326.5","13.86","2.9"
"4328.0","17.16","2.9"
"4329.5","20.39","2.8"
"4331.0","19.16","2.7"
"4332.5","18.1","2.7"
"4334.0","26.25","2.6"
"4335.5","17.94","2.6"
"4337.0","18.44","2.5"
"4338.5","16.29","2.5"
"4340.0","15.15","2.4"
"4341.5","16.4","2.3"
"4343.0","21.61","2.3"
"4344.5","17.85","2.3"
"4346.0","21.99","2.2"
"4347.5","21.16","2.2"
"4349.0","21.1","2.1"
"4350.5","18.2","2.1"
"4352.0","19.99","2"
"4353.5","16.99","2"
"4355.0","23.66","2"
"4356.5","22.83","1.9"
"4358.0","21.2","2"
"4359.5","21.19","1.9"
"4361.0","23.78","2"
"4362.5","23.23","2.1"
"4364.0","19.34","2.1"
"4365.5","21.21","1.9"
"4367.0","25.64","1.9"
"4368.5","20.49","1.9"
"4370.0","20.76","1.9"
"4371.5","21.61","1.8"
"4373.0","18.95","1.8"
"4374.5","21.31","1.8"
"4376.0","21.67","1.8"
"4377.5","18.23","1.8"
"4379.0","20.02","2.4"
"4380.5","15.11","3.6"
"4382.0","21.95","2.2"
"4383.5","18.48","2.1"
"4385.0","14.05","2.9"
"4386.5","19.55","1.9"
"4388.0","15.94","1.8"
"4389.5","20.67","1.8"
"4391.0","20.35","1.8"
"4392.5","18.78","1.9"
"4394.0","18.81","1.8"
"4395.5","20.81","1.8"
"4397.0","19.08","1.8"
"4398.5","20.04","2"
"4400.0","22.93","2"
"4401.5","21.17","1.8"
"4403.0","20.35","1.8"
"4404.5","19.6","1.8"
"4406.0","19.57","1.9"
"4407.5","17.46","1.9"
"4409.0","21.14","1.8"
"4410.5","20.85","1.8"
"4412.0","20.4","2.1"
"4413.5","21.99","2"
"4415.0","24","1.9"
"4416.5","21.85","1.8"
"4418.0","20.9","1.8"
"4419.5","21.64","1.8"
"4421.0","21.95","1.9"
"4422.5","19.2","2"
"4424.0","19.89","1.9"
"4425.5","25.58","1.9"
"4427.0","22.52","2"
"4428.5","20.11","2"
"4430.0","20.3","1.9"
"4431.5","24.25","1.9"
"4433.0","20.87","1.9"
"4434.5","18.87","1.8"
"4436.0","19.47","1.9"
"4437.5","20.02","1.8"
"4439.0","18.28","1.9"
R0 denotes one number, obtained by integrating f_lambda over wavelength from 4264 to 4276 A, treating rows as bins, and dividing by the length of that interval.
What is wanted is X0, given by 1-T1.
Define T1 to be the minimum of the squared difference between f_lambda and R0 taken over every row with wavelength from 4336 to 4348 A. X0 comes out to 0.7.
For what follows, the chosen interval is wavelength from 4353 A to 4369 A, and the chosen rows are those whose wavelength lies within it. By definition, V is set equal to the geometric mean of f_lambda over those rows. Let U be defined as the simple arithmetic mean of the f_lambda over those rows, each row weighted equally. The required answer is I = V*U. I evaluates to 472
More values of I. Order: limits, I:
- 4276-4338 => 294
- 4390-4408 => 396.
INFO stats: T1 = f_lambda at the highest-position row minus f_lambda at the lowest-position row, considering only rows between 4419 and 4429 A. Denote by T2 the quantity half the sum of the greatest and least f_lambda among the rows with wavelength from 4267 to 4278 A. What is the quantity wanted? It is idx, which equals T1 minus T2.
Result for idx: -16.9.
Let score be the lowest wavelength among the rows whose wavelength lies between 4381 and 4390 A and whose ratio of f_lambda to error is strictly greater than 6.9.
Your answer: 4382.0 A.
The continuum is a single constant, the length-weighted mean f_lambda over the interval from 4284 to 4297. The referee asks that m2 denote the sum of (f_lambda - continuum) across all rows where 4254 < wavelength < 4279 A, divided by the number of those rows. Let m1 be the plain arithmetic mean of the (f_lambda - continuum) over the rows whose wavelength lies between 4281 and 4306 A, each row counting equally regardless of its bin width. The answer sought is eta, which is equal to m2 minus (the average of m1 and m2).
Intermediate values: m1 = -1.03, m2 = 0.85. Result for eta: 0.94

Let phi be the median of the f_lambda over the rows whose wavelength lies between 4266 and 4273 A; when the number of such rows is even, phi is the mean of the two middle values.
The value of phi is 18.1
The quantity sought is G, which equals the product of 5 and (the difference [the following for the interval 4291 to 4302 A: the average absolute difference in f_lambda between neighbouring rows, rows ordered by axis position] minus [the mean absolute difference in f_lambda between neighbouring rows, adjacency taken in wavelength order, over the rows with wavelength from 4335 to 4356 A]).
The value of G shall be 3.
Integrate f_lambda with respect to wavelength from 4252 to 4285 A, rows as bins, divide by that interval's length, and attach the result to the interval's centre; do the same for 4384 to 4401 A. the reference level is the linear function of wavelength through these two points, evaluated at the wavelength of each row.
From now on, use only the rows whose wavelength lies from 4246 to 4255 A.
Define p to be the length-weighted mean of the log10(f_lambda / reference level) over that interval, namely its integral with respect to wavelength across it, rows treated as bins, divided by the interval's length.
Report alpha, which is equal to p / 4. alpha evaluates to 0.003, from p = 0.01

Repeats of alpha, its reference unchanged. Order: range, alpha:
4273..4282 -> -0.013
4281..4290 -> -0.003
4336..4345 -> -0.005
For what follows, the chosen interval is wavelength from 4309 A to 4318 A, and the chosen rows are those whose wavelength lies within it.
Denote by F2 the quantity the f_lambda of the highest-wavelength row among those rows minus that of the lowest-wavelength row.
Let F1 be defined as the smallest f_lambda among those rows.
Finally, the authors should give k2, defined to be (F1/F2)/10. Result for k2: 0.1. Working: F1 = 16.58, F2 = 12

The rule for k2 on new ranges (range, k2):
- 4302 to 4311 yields 0.2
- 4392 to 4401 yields 0.5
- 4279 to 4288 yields -0.3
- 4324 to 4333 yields 0.4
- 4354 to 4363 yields -4.9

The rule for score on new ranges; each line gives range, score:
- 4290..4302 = 4290.5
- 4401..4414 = 4401.5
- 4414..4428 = 4415.0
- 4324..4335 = 4329.5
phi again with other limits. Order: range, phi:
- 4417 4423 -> 21.3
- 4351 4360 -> 21.2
